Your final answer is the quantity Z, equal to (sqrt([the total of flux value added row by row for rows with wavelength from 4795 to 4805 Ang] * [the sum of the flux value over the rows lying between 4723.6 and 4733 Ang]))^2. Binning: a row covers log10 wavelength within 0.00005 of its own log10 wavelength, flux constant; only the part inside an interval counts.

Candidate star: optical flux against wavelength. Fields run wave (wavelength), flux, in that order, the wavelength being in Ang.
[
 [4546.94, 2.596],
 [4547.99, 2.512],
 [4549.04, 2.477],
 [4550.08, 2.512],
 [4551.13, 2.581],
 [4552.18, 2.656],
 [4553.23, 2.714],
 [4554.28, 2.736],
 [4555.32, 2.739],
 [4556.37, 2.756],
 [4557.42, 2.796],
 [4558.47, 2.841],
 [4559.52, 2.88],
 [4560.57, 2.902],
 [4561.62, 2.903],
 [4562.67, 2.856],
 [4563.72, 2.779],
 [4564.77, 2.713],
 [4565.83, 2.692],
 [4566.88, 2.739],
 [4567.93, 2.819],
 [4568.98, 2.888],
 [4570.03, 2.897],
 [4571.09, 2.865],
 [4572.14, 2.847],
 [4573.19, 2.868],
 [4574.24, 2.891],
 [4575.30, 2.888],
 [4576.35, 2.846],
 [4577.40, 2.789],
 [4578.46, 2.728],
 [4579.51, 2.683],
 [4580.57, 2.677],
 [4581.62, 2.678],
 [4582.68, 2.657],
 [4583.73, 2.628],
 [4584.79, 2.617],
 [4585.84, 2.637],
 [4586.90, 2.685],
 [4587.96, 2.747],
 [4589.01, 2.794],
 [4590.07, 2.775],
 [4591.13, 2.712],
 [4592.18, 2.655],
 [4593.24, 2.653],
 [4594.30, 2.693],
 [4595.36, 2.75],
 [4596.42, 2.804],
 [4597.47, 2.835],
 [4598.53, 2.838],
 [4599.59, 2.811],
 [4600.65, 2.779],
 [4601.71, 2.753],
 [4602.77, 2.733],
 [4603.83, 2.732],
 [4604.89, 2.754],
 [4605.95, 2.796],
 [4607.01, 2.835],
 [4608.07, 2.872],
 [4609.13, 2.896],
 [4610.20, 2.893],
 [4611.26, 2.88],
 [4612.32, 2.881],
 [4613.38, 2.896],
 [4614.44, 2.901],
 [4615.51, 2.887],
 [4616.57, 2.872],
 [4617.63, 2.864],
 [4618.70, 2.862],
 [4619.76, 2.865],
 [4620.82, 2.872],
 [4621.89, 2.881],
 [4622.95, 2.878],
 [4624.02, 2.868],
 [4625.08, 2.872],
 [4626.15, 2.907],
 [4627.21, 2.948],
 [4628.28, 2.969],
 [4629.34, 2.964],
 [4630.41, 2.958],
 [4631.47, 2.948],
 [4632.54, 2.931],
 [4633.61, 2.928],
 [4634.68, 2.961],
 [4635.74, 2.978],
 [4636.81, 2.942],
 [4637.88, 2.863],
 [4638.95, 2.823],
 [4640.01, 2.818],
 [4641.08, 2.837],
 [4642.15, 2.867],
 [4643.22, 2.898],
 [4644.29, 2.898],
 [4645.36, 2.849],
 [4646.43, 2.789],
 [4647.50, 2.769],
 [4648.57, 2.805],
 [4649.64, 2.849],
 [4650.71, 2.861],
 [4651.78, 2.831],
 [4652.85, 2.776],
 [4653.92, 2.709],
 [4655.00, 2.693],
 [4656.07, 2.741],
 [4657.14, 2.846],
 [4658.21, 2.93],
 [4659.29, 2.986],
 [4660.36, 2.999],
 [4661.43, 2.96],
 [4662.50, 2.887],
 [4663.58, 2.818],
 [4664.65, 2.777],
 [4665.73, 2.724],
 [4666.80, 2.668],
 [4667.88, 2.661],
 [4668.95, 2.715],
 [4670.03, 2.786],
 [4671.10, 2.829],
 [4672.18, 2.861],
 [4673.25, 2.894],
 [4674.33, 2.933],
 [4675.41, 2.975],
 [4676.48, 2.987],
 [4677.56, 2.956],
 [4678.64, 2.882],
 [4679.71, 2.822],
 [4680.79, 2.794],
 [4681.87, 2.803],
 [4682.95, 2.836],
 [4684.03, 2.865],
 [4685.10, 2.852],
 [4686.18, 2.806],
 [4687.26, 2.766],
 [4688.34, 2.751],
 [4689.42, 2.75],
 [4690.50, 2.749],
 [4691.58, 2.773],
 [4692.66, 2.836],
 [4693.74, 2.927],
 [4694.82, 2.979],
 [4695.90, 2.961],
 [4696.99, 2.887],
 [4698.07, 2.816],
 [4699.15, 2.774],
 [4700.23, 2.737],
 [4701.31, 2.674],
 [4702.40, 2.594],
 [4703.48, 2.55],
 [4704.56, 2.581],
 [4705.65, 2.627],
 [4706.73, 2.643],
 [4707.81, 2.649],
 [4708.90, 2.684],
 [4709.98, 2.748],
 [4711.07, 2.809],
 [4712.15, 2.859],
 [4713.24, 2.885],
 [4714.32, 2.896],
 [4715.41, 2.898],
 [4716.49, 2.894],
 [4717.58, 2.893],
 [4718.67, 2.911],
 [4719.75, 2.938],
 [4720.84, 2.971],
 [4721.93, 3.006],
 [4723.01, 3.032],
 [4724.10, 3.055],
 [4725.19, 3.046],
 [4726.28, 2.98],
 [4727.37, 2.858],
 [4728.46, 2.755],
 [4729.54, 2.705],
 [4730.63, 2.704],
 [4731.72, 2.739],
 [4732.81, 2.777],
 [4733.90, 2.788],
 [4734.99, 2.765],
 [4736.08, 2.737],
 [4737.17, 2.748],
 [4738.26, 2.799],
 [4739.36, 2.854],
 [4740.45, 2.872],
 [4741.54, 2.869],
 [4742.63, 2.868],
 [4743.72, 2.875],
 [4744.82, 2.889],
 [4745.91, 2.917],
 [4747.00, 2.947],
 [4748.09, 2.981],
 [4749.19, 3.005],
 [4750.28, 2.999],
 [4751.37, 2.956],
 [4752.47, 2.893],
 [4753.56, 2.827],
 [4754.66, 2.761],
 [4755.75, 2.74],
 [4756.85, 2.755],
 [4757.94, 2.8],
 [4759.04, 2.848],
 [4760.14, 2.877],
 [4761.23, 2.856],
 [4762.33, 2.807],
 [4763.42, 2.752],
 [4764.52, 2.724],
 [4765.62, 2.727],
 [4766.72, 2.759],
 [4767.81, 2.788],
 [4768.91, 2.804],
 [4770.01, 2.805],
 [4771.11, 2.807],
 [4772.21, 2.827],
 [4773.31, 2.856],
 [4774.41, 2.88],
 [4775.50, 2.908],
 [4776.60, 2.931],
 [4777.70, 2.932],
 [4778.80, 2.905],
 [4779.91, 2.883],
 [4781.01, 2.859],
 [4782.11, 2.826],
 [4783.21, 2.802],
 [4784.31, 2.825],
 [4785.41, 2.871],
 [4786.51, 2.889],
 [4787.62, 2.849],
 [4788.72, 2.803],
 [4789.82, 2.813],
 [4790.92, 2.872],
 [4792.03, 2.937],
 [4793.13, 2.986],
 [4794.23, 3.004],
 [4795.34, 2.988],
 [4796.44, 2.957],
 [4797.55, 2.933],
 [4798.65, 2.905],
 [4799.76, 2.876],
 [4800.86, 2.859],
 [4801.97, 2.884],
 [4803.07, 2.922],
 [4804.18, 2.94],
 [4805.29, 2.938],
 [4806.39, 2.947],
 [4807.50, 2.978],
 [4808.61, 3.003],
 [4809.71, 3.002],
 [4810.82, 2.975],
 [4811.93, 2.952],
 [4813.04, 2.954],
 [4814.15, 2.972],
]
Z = 673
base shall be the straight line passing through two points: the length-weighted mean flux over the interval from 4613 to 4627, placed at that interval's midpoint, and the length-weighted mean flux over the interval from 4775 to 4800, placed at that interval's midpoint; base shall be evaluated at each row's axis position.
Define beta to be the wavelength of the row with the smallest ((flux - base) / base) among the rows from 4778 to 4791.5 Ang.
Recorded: 4783.21 Ang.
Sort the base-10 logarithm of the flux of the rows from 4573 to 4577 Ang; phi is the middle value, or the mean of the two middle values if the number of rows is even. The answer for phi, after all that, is 0.459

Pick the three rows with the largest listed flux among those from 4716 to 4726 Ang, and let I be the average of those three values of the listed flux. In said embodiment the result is 3.04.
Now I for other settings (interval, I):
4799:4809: 2.98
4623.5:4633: 2.96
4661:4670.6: 2.89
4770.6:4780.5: 2.92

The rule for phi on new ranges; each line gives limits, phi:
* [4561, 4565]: 0.450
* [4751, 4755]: 0.456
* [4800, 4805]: 0.463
